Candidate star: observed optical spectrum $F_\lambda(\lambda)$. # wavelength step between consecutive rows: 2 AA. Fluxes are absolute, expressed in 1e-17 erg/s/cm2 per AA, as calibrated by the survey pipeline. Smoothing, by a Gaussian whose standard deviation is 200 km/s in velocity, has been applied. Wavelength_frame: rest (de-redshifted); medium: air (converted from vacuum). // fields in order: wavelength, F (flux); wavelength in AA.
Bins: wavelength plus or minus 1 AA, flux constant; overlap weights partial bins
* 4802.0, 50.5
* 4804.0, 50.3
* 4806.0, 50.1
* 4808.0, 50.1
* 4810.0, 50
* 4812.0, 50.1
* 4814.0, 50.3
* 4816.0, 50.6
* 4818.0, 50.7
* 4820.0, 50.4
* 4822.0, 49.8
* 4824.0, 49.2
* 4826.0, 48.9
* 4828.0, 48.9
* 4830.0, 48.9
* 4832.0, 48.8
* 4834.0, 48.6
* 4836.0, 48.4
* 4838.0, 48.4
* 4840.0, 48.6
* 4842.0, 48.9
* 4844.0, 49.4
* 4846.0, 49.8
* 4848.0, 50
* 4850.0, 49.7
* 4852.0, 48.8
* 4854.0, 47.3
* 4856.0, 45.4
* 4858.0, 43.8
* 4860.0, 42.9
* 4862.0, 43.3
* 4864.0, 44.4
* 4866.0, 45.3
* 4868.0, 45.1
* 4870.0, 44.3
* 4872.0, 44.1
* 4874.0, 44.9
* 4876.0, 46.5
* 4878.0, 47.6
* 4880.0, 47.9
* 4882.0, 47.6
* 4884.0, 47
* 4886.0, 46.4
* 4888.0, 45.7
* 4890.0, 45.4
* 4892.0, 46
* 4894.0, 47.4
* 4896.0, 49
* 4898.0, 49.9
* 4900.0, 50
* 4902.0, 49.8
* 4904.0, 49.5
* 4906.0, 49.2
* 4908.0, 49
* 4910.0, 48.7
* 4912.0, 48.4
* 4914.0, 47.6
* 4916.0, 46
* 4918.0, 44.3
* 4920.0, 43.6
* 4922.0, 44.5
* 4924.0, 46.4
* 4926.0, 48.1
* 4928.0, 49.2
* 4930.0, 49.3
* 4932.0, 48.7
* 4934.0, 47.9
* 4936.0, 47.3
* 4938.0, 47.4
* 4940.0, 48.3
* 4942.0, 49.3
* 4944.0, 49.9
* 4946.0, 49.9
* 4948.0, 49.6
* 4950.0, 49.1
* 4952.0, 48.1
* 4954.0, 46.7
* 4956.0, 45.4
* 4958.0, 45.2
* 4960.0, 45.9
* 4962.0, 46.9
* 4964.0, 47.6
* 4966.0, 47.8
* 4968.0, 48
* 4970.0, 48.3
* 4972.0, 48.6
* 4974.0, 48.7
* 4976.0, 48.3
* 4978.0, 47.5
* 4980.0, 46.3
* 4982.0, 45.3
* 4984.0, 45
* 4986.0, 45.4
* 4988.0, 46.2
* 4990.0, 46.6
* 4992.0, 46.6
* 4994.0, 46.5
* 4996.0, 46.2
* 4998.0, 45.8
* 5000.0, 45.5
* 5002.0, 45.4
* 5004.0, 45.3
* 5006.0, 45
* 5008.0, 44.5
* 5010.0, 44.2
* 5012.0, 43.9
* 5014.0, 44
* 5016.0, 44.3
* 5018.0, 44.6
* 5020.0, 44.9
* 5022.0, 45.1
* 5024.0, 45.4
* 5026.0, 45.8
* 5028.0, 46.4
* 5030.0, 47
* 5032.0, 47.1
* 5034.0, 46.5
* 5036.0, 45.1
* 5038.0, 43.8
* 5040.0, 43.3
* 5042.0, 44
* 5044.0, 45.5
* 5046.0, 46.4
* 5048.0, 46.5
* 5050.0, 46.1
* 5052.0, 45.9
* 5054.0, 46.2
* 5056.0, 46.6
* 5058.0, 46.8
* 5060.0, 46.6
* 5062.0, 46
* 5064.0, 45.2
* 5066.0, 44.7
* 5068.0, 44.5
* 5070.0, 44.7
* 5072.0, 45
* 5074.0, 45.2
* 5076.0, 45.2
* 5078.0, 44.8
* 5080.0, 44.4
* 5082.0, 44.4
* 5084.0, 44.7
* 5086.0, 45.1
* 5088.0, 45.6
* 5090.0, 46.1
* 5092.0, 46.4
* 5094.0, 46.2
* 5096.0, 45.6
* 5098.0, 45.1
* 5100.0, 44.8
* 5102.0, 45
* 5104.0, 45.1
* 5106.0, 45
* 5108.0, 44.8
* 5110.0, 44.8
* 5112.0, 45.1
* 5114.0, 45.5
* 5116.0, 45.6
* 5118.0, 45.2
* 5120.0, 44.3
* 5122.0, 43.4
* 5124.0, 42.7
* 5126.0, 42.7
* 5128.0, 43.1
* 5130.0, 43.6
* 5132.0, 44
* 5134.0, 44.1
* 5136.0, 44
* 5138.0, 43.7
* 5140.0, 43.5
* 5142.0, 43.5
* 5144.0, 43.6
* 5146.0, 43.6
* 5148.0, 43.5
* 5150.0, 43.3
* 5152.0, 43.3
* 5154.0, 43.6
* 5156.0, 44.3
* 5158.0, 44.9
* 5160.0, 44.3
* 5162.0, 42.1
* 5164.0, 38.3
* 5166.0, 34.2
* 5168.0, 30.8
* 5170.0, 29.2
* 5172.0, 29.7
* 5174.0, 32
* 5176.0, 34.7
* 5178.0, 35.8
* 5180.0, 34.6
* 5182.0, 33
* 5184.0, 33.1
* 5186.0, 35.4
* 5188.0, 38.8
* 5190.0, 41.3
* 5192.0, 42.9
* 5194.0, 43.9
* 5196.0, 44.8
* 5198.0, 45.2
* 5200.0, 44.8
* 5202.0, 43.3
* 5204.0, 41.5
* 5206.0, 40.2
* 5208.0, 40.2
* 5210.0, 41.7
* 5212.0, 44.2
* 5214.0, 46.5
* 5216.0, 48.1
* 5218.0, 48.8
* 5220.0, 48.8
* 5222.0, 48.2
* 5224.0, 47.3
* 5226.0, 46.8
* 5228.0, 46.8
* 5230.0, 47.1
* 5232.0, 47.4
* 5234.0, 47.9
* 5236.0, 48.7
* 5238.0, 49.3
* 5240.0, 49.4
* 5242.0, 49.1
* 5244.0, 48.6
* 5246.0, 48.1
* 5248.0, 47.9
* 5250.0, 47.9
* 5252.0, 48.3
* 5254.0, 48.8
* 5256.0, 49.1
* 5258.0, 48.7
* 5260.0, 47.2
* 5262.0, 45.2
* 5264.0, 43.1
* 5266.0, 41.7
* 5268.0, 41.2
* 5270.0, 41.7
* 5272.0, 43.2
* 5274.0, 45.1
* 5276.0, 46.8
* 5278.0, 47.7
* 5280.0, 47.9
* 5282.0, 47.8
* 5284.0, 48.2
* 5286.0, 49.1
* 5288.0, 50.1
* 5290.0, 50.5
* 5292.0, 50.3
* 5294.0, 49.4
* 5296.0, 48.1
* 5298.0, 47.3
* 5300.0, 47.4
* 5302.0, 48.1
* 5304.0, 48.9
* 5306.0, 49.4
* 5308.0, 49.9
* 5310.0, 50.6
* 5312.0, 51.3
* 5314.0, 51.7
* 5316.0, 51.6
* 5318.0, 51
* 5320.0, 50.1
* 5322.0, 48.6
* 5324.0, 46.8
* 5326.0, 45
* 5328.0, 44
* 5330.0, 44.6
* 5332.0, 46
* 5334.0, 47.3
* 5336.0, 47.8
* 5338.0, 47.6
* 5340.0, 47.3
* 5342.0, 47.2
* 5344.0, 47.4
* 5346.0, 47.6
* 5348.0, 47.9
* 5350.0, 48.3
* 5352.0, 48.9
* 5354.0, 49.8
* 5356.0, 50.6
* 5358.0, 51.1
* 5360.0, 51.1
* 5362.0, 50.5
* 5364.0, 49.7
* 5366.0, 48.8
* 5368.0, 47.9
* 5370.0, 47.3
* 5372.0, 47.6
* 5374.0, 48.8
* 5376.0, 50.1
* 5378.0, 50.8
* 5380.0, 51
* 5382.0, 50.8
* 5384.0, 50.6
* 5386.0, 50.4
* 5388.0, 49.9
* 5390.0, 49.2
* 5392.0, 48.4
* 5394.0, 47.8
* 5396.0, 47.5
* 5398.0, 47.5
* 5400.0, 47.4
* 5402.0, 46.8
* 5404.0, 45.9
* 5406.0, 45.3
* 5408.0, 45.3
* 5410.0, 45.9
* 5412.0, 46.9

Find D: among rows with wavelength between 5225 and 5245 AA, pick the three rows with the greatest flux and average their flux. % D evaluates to 49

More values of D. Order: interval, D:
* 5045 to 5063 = 47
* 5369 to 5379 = 50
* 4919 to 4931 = 49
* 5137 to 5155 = 44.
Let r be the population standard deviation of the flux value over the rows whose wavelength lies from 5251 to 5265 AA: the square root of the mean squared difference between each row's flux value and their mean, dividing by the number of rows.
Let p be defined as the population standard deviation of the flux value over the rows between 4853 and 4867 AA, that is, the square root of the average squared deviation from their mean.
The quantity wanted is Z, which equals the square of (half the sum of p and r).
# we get 3.0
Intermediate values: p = 1.40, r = 2.1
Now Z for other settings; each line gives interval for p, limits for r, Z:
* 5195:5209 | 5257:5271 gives 5.7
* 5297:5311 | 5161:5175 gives 7.9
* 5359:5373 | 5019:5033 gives 1.2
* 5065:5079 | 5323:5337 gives 0.6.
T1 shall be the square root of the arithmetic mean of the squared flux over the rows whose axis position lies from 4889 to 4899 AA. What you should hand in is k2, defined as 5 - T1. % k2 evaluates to -42.6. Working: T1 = 47.6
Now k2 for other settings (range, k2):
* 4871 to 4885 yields -41.5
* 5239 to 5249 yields -43.6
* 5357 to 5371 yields -44.5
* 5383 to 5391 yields -45.0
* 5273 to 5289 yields -42.9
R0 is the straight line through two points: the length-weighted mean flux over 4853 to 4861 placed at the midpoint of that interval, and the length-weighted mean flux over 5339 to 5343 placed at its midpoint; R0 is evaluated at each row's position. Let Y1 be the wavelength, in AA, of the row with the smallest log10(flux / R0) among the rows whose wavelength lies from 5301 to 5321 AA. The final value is 5302.0 AA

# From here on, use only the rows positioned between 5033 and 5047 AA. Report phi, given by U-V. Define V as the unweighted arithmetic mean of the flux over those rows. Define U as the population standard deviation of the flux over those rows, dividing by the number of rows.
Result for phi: -44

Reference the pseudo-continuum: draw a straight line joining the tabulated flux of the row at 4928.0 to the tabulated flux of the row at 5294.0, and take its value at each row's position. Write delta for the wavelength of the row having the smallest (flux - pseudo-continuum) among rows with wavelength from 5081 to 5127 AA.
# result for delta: 5126.0 AA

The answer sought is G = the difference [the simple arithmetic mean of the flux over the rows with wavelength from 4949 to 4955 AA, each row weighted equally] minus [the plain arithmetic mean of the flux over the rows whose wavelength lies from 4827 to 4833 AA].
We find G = -0.9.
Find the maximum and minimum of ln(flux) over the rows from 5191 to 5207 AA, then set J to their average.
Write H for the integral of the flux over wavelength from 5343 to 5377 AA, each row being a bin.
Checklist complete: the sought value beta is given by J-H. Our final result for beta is -1663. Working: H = 1667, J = 3.75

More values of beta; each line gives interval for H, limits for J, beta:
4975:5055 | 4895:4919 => -3643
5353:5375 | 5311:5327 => -1083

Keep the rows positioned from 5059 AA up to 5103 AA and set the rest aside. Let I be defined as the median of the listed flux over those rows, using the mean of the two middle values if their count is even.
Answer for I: 45.1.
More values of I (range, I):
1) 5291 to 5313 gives 49.4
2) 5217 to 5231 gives 47.3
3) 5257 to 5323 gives 48.2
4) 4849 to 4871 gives 45.1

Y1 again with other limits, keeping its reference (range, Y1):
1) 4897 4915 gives 4914.0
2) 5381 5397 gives 5396.0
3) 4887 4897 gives 4890.0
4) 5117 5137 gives 5126.0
